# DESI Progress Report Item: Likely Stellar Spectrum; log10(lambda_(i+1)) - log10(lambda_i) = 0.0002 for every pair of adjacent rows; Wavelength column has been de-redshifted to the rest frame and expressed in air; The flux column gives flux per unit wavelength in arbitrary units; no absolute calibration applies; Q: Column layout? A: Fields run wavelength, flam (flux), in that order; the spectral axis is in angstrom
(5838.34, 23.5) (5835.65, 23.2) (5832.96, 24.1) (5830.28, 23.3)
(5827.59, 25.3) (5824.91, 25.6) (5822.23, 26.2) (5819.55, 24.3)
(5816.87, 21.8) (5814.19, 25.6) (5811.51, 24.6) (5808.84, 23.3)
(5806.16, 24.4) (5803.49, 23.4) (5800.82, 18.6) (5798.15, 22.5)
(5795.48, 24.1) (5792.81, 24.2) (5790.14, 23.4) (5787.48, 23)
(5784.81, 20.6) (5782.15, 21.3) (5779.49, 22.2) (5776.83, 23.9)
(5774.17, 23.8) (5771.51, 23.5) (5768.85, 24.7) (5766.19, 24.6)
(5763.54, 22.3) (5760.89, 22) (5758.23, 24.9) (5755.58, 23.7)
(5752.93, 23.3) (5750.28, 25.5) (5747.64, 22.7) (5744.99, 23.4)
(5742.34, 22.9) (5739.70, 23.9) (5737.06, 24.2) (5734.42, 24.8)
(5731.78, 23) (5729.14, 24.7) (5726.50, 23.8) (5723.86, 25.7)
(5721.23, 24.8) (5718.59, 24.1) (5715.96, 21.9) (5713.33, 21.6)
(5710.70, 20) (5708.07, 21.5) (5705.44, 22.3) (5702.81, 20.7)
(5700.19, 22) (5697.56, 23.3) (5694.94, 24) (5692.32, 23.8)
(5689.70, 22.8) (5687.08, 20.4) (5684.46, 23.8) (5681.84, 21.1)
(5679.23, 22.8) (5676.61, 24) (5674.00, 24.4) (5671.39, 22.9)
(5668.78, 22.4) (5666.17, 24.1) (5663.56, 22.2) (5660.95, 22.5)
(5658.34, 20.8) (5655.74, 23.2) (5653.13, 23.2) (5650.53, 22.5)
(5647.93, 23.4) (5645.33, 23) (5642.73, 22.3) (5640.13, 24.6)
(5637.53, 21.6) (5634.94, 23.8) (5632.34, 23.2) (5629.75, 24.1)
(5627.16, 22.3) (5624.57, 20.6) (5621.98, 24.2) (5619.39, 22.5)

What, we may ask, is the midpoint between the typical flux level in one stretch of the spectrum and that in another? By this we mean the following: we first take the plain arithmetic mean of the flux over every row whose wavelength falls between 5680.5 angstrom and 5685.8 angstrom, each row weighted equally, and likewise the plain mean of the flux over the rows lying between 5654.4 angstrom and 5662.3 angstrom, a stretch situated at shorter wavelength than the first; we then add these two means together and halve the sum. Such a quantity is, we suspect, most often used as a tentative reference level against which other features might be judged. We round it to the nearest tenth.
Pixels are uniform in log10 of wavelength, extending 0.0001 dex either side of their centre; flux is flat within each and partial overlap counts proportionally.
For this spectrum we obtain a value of 22.3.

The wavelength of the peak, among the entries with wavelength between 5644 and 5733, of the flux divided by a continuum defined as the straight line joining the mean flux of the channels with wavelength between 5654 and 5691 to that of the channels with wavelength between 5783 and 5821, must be 5723.86 angstrom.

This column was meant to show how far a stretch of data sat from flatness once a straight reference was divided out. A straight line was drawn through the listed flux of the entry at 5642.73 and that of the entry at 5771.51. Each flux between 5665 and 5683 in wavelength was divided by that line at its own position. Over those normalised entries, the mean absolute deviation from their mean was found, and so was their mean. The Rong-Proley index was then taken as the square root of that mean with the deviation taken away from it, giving 0.991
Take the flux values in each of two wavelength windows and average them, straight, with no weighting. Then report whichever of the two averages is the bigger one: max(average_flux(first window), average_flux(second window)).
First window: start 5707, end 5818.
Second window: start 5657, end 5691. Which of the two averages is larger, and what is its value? 23.3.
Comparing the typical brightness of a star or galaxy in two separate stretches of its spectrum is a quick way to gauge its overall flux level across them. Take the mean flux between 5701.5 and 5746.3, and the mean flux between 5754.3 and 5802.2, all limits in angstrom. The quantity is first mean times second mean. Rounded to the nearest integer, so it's 531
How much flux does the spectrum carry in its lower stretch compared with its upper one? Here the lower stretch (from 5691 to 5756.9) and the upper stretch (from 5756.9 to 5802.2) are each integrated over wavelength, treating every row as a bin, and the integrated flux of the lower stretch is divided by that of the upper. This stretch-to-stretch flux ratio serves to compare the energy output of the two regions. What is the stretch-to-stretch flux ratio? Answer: 1.5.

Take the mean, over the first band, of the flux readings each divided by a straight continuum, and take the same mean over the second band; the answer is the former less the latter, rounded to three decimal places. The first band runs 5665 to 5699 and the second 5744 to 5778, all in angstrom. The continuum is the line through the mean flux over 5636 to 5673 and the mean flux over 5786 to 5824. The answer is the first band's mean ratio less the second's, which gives -0.011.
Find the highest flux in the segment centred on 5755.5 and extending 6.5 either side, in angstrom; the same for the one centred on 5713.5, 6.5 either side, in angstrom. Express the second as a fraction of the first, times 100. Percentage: 95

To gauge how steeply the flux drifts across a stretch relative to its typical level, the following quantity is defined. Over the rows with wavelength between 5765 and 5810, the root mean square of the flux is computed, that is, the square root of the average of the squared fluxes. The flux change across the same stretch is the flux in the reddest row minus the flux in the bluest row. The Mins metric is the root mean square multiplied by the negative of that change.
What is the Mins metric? 30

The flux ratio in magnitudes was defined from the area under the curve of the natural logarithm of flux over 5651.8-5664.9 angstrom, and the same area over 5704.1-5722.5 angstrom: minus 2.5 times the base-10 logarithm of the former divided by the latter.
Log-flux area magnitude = 0.37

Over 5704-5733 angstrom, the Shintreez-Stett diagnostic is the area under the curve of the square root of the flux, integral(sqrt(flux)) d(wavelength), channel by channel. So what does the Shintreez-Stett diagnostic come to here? 139.0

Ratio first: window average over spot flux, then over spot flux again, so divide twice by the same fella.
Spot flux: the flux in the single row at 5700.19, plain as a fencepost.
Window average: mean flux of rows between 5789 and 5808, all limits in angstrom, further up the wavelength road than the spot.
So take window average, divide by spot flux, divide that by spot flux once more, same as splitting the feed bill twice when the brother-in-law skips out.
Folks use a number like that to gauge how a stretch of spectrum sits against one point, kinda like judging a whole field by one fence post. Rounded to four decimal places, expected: 0.0474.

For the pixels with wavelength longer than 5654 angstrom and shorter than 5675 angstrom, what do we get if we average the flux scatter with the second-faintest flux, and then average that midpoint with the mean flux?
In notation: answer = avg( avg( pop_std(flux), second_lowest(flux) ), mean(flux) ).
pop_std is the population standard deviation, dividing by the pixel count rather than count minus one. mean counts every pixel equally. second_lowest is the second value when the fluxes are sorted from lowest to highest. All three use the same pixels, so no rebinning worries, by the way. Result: 17.2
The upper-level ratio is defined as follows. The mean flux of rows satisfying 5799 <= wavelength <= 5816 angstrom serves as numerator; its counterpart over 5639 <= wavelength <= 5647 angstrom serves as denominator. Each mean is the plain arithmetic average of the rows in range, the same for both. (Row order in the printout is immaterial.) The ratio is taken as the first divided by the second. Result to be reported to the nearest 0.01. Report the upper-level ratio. 1.00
